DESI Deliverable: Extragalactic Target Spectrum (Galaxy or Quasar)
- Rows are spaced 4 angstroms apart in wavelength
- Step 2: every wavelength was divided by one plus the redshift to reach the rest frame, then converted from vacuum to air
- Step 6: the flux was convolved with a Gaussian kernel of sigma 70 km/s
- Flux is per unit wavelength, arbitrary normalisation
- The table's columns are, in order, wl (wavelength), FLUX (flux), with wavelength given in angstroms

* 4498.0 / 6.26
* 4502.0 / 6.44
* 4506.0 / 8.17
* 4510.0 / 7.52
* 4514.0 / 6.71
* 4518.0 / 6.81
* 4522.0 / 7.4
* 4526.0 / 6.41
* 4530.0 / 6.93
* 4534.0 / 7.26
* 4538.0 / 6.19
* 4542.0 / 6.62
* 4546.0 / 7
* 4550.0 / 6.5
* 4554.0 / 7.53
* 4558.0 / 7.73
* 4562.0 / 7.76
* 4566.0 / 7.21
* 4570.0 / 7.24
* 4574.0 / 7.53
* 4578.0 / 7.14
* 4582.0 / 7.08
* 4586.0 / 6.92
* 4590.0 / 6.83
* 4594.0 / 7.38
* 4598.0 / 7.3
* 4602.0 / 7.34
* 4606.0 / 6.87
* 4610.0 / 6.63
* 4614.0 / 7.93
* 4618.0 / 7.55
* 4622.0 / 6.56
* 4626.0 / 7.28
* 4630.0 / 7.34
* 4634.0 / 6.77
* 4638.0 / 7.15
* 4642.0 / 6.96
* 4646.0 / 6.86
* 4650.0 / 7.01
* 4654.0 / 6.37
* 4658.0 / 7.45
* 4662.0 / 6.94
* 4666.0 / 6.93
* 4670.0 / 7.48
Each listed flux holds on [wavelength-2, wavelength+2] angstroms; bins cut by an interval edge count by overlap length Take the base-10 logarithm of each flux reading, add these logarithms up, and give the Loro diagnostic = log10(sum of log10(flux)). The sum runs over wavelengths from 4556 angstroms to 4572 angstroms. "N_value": 0.544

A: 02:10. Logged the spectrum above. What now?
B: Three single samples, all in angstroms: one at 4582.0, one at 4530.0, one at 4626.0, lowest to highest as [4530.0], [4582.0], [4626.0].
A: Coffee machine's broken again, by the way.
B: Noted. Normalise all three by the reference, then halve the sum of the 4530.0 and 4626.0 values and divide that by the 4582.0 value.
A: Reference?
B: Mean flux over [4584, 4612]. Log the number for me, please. 1.00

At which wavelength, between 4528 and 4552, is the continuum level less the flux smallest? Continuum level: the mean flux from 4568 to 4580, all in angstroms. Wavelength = 4534.0 angstroms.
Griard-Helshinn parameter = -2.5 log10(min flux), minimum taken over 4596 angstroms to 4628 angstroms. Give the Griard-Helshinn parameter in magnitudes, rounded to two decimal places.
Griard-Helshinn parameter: -2.04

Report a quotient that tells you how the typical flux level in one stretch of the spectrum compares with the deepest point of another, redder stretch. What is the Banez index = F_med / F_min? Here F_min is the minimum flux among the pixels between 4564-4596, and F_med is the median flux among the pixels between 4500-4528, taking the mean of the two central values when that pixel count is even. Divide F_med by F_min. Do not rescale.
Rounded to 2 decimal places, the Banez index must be 1.00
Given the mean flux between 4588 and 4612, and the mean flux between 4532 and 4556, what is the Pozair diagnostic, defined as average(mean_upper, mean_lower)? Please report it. 6.95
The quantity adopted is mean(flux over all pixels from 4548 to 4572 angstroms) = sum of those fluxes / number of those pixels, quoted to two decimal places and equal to 7.33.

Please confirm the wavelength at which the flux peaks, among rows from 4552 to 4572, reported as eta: 4562.0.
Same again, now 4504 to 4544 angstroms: 4506.0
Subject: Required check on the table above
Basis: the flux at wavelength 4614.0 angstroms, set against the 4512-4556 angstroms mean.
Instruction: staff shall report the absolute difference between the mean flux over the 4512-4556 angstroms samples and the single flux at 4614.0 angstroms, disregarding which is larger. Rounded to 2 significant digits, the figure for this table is 1.1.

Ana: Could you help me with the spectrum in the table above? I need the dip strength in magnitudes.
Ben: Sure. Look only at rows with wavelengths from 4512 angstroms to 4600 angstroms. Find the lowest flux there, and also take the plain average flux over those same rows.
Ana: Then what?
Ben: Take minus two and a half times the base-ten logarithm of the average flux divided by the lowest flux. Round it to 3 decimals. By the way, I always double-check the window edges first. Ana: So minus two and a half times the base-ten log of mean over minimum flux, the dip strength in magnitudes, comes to -0.144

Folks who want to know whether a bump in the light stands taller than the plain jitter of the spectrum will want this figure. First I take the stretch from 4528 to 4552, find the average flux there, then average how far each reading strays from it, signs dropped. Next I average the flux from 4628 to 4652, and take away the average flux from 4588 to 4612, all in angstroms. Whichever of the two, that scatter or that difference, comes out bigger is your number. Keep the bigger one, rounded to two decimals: 0.31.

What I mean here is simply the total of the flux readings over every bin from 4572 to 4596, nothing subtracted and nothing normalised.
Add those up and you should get 42.9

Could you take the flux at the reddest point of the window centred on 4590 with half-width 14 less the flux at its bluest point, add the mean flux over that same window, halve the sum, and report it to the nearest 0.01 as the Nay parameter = 3.67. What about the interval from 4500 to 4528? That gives 3.52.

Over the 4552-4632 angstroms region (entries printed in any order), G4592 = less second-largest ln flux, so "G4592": -2.05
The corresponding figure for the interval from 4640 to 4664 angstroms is -1.95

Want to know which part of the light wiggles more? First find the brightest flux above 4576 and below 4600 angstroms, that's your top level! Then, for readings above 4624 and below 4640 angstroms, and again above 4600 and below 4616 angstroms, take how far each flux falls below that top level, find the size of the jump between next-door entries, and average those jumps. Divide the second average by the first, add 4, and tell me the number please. 6.0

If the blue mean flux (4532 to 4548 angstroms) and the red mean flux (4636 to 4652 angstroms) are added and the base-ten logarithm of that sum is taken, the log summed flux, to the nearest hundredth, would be 1.14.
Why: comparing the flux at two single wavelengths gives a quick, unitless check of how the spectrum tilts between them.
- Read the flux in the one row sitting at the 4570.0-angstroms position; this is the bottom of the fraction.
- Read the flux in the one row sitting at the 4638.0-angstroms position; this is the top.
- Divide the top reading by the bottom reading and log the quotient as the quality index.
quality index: 0.99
